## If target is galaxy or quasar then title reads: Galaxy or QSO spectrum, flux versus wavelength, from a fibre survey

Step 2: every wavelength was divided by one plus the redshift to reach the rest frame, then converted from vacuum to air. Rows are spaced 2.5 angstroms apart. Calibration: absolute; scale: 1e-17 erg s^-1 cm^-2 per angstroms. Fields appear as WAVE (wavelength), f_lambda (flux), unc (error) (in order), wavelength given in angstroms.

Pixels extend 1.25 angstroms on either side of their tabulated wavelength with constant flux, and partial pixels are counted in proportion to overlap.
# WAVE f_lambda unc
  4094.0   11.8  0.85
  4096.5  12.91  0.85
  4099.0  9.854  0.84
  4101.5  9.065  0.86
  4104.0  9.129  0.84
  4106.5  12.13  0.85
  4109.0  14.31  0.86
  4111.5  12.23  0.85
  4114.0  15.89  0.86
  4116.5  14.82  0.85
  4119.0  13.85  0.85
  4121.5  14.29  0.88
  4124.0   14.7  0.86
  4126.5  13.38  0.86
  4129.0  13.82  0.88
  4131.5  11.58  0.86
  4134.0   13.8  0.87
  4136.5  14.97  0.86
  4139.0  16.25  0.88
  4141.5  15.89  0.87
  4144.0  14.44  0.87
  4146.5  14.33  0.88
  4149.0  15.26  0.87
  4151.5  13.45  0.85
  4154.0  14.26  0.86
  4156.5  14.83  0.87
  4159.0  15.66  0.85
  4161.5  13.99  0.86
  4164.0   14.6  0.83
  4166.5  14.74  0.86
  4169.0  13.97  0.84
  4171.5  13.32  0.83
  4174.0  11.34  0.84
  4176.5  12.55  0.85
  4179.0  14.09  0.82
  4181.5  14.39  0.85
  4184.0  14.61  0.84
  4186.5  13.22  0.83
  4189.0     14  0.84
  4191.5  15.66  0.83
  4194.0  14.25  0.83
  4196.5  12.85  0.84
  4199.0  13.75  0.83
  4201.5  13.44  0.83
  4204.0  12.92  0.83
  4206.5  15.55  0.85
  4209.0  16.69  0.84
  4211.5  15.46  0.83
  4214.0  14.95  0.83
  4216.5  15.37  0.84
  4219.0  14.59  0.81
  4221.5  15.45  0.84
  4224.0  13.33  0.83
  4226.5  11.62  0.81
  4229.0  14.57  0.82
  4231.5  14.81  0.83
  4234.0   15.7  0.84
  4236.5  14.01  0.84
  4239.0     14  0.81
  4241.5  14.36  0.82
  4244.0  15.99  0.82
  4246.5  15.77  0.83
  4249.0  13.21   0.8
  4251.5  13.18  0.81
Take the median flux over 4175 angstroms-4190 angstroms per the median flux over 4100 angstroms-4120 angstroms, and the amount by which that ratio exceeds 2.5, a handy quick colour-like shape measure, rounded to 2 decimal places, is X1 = -1.42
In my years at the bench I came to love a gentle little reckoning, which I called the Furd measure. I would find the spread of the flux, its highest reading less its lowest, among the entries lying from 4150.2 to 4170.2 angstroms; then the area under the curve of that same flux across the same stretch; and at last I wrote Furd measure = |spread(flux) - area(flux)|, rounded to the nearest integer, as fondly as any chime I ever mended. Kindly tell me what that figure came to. 287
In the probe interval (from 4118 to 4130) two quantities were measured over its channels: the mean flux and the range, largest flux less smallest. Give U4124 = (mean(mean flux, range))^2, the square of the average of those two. 59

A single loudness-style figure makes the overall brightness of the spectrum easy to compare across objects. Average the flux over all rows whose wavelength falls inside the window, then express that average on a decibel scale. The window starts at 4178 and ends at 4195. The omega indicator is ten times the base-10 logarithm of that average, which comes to 11.6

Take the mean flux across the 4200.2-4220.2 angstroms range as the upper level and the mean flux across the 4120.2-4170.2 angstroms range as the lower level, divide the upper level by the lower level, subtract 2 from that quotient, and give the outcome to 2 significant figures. -0.97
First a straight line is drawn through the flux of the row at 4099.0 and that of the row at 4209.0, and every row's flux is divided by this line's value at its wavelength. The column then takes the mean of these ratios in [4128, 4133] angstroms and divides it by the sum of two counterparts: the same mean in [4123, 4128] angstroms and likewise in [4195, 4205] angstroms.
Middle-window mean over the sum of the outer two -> 0.53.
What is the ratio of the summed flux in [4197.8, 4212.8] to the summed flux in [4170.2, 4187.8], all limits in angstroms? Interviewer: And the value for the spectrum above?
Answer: 0.94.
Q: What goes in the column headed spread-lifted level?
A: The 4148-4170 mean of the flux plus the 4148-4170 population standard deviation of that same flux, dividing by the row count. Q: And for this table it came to 15.18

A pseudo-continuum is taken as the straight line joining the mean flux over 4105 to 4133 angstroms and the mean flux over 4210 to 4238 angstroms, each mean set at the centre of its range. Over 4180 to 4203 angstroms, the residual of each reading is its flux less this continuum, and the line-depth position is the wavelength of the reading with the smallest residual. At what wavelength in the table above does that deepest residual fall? 4196.5 angstroms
